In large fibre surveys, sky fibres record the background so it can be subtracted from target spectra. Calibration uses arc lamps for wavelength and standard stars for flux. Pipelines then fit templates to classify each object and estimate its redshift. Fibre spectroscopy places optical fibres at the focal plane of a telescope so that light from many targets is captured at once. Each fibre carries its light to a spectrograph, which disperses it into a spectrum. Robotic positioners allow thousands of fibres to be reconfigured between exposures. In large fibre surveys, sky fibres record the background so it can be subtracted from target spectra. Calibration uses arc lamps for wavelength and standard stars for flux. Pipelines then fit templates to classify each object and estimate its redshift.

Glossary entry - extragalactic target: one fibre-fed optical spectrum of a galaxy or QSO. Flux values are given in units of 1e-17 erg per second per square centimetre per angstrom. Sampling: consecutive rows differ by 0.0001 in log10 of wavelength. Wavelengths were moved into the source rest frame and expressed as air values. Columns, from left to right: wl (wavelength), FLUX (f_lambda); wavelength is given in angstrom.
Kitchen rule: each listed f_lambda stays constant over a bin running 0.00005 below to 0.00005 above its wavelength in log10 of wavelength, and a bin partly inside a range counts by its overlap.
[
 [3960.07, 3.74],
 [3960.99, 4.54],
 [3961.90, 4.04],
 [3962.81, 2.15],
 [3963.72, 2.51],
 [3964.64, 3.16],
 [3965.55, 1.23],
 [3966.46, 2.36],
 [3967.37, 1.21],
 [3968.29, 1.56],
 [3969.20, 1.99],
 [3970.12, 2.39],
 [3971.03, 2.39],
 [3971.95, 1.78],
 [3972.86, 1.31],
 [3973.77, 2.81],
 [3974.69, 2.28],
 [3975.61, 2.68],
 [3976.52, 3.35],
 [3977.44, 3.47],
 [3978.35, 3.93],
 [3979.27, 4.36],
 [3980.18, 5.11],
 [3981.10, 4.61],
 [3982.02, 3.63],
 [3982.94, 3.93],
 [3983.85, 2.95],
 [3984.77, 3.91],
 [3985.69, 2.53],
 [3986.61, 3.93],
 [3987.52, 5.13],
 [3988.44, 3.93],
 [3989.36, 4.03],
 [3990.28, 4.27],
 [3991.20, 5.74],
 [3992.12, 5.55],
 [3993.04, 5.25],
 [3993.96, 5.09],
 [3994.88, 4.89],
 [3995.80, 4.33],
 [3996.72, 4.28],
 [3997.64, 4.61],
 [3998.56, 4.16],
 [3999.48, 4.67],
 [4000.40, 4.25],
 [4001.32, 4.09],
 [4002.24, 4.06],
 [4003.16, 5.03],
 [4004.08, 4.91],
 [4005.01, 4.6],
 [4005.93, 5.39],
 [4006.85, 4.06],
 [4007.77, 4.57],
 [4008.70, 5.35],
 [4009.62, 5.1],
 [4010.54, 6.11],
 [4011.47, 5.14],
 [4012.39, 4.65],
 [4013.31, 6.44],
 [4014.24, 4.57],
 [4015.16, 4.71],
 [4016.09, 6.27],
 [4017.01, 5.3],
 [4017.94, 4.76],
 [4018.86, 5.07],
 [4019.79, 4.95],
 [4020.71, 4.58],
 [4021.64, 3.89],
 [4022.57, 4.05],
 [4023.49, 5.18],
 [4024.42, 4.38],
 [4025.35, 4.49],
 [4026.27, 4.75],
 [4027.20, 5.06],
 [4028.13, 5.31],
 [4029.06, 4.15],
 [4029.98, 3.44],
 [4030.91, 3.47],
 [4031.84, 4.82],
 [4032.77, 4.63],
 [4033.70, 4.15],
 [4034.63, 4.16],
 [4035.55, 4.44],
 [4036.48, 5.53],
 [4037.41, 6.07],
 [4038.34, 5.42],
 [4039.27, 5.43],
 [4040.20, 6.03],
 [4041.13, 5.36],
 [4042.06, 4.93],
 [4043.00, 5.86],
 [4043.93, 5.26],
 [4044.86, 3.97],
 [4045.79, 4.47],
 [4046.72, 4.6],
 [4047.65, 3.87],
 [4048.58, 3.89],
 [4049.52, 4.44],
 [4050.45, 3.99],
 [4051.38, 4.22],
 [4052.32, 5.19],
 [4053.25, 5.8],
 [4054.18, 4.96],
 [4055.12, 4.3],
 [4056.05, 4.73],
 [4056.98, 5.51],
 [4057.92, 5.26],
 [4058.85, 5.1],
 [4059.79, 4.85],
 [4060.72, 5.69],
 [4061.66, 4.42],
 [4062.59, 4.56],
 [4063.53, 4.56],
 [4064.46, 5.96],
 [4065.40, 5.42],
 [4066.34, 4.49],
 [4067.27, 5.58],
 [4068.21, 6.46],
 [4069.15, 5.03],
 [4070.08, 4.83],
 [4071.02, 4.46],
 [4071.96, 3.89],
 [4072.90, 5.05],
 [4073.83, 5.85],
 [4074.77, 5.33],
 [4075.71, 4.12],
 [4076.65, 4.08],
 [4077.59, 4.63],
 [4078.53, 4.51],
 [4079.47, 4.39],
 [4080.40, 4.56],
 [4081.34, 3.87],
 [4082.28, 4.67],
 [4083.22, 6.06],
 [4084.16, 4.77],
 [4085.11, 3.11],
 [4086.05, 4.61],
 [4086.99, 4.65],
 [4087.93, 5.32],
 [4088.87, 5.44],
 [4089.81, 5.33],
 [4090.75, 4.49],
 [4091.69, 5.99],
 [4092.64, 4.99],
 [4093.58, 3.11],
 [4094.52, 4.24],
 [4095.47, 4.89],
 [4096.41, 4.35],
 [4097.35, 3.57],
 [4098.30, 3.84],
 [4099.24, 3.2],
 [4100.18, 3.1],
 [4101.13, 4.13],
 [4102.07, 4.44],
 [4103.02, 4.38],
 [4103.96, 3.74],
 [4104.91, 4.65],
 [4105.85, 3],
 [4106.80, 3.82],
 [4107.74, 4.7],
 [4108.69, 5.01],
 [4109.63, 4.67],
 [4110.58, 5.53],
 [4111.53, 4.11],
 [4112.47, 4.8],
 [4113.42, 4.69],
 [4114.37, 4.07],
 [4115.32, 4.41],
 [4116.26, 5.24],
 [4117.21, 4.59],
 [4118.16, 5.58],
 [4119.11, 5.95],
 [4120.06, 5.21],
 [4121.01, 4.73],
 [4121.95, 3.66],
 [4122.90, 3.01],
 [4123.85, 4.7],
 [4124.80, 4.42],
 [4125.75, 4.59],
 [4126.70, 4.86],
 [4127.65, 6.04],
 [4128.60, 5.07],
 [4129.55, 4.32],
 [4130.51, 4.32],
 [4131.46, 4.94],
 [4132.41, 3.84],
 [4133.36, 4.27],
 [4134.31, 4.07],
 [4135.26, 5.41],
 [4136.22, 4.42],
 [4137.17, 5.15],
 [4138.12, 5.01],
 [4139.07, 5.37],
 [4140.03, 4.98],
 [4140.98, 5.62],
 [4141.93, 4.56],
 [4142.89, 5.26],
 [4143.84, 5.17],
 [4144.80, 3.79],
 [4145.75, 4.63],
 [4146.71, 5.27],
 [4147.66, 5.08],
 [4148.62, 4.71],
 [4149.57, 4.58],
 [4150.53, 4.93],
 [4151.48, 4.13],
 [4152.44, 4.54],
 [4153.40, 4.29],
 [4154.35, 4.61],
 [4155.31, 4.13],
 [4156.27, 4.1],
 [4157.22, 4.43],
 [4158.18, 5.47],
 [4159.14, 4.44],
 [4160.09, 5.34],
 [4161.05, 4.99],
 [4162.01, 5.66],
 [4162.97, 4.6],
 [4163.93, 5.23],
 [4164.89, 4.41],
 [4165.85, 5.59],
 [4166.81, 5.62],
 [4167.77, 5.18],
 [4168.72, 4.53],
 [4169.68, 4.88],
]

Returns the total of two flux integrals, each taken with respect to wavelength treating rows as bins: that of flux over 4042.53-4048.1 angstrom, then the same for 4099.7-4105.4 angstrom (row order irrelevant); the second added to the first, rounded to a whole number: 49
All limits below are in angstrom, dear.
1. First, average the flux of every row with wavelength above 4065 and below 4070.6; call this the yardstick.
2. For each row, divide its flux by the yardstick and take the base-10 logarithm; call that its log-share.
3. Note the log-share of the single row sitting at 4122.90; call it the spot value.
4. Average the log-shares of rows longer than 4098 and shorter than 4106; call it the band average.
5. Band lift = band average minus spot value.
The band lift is 0.10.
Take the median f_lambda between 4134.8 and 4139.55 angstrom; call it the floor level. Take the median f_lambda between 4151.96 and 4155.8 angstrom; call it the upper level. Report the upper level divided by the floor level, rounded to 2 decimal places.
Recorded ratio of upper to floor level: 0.86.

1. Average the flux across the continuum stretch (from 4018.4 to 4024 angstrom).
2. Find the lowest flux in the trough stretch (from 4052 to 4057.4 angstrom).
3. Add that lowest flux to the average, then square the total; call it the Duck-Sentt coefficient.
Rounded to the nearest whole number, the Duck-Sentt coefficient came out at 80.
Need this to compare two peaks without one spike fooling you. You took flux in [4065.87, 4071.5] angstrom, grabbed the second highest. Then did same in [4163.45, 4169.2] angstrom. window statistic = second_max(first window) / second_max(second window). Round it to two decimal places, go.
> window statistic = 1.00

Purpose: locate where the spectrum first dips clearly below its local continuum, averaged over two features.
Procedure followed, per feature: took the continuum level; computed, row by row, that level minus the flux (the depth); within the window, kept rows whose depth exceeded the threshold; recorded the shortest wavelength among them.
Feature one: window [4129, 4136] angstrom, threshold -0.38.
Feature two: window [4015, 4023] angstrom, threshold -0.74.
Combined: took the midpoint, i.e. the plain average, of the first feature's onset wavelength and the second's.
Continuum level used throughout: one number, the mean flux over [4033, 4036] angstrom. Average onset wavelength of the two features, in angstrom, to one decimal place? 4072.4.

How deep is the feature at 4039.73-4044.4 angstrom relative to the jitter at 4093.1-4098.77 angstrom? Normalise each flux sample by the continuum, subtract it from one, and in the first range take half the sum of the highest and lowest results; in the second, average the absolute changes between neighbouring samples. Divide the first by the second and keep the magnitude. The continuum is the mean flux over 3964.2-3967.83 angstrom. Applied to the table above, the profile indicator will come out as 5.2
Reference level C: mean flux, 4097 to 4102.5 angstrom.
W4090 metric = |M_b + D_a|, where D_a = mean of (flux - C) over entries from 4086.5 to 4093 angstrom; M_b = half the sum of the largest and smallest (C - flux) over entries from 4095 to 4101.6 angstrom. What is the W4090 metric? 1.2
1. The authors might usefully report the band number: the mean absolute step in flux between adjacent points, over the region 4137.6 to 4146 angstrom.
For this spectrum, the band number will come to 0.68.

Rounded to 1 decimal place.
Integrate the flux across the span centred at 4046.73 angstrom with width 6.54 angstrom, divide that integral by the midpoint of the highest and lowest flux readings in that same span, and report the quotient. 6.2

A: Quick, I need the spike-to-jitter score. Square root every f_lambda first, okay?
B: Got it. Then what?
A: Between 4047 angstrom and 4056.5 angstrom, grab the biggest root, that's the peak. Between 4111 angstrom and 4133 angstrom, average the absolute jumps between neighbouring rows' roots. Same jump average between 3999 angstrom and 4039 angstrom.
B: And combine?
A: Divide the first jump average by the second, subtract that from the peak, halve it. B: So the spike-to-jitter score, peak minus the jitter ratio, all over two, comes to 0.65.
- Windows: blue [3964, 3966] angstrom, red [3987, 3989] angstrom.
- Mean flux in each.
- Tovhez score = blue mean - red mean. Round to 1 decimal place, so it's -2.3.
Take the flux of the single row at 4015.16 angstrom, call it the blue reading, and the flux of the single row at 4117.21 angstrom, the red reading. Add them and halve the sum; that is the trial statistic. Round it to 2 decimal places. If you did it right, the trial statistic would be 4.65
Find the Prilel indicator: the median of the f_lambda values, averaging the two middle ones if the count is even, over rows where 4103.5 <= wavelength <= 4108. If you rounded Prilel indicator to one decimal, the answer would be 3.8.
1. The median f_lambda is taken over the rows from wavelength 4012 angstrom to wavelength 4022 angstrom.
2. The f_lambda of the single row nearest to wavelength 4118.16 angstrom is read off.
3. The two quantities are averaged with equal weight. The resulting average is 5.2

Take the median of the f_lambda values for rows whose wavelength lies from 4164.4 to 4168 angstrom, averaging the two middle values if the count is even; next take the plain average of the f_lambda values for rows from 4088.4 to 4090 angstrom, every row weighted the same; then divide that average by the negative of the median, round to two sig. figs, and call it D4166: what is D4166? -1.0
